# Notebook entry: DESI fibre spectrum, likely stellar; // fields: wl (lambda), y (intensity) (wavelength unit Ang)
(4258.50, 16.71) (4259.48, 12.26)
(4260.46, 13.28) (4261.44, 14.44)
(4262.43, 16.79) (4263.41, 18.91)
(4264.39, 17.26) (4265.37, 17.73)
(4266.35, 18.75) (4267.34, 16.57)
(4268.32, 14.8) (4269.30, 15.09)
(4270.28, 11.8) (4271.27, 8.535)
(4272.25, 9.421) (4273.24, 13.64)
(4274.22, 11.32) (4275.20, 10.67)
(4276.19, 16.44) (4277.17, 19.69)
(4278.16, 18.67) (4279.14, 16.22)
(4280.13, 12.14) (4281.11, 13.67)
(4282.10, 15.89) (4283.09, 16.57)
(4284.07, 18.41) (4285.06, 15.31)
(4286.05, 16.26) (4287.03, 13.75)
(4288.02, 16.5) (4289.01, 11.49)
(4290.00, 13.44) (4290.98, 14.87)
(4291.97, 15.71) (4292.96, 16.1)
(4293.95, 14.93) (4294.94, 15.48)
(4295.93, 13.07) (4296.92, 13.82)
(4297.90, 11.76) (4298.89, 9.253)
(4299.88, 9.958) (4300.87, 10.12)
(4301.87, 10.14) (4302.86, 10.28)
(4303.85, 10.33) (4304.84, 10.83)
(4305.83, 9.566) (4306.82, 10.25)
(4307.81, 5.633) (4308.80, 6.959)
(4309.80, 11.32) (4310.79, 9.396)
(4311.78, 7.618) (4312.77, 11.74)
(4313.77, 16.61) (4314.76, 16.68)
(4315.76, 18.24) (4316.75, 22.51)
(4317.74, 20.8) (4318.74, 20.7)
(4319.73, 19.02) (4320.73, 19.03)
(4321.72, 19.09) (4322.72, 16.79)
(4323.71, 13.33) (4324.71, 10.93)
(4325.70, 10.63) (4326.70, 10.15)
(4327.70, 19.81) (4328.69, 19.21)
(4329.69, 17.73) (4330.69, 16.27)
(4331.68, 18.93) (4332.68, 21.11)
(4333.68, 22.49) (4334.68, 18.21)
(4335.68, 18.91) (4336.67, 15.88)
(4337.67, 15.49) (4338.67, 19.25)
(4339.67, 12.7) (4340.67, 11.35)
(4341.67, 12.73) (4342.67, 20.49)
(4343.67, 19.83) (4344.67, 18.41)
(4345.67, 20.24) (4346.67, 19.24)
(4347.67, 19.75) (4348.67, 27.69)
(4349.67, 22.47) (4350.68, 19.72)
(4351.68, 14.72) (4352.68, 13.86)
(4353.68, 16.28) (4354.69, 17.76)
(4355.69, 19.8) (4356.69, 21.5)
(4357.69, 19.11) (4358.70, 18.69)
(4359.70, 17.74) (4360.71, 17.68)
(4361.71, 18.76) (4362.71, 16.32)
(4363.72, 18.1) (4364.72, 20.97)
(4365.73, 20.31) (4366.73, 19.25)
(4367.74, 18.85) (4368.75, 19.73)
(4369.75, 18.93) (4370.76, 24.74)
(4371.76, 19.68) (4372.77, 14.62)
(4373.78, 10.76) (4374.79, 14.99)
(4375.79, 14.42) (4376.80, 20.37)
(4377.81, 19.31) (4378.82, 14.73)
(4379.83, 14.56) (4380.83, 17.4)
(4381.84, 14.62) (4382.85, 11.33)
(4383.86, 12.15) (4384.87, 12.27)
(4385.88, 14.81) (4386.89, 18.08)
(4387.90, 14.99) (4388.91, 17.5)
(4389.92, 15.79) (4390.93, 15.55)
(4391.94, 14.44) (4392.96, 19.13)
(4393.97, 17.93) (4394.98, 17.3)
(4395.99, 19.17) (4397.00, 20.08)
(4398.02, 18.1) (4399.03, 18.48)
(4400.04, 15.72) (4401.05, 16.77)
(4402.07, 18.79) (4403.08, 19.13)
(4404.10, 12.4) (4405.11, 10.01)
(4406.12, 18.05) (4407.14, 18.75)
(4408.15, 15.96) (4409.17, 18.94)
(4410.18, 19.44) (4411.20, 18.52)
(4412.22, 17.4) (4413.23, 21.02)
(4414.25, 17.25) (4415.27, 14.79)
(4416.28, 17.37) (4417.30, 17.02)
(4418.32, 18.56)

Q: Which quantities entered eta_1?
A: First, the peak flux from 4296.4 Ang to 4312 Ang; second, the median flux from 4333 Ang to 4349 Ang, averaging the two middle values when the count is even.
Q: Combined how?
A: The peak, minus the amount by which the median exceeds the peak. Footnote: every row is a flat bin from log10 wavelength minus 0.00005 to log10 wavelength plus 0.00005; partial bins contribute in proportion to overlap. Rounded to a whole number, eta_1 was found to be 9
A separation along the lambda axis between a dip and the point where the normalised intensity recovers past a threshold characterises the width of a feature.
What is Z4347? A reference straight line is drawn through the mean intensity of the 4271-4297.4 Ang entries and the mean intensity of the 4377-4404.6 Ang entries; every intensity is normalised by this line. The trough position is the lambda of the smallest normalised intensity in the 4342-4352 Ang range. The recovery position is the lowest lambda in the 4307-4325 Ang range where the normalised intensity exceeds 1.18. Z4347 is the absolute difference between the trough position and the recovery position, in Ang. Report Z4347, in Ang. 35.9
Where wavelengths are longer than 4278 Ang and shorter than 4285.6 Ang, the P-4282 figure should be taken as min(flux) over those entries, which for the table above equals 12.14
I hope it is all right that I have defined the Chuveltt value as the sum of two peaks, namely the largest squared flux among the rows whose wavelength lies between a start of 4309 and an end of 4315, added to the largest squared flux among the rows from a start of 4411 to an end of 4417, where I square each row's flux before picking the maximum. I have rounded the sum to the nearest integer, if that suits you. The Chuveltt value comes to 720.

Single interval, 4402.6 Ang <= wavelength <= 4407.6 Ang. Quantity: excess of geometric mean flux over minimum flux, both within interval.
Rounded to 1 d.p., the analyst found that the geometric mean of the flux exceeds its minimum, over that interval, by 5.2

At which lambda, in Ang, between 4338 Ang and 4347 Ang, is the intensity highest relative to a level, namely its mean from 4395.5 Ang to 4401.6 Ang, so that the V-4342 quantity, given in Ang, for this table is 4342.67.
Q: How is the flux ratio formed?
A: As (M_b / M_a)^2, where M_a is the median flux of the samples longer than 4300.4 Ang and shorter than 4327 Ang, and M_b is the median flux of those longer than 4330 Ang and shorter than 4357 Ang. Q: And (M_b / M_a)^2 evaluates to 3.0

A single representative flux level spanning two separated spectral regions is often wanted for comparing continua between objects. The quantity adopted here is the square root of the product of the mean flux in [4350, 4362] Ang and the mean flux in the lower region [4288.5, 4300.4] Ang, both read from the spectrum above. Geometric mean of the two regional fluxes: 15.5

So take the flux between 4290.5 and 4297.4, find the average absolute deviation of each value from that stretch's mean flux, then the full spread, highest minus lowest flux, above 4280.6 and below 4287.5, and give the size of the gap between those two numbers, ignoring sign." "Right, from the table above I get 4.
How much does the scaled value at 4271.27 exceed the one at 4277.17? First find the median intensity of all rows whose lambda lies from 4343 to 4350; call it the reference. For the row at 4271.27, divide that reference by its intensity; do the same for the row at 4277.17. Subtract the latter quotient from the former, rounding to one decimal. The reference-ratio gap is 1.3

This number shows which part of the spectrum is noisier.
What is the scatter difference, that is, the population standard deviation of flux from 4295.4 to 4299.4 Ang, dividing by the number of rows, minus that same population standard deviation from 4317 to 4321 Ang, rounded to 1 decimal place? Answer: 0.9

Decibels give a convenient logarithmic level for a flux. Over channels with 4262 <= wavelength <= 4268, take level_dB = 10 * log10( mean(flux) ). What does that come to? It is 12.5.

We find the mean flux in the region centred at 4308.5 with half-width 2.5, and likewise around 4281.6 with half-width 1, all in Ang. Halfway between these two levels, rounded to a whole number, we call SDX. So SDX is 12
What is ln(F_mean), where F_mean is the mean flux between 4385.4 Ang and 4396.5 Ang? 2.82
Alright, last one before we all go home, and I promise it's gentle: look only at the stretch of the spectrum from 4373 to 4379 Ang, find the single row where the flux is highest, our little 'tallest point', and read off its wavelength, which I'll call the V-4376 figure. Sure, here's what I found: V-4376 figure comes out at 4376.80 Ang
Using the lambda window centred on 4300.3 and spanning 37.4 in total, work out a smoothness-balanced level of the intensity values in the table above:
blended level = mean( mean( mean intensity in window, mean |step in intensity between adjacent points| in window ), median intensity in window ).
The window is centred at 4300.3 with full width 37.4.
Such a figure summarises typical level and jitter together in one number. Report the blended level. 10.6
